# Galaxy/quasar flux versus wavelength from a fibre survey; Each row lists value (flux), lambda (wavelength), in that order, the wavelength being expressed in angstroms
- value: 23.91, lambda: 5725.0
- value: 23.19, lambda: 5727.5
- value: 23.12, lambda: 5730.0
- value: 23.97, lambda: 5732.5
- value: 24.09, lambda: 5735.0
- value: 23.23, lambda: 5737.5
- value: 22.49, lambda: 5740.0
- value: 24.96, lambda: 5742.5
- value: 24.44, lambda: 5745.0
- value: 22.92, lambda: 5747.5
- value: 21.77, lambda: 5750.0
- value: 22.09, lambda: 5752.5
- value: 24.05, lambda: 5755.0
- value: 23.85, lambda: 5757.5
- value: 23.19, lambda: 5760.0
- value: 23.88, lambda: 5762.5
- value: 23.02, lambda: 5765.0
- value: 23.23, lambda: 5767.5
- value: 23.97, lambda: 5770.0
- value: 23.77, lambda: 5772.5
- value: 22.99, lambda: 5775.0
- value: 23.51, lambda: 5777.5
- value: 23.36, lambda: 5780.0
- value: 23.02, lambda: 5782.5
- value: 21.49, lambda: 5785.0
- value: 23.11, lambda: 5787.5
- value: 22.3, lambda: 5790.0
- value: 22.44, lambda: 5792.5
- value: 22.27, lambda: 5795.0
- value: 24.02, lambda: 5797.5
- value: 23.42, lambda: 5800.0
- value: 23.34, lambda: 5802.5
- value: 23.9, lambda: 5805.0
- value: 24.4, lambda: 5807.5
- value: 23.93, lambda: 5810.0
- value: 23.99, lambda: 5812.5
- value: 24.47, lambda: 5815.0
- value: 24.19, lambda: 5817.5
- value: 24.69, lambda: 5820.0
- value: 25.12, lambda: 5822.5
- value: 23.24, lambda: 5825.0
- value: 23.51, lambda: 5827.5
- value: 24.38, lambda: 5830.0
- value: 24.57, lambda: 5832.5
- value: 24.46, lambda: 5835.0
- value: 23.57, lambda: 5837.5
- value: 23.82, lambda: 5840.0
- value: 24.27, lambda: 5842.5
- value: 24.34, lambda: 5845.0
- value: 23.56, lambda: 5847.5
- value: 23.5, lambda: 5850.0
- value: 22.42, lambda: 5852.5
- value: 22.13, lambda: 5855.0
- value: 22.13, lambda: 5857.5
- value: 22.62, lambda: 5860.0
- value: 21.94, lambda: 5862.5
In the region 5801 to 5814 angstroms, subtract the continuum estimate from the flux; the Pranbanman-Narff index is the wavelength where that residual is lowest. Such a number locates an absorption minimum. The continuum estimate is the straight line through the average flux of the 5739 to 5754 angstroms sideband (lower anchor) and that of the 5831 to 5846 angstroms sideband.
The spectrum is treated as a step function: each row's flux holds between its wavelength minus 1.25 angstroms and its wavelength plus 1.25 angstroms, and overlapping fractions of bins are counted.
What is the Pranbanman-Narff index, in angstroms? 5802.5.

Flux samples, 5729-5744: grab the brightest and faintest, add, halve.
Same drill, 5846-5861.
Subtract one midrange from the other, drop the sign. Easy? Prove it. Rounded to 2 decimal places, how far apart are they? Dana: 0.88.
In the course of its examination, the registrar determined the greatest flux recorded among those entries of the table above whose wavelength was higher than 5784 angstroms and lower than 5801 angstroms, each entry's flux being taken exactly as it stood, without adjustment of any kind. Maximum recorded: 24.02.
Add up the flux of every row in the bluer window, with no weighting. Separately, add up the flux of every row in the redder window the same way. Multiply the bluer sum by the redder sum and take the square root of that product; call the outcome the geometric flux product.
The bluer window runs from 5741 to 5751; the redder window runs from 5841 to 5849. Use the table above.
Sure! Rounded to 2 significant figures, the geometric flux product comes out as 82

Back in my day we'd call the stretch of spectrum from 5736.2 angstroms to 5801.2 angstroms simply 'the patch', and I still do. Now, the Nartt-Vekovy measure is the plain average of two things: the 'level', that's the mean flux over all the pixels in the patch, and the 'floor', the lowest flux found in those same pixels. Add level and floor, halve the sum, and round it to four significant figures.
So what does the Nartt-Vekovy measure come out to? 22.34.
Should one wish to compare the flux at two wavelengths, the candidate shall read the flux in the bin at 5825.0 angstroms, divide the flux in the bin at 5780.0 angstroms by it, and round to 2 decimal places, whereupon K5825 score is 1.01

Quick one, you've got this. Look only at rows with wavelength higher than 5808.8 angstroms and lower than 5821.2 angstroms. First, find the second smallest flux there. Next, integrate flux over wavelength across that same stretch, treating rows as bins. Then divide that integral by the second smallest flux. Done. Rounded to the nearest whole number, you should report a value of 13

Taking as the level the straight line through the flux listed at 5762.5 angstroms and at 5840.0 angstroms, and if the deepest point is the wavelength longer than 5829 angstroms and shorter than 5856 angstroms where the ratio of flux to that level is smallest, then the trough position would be 5855.0 angstroms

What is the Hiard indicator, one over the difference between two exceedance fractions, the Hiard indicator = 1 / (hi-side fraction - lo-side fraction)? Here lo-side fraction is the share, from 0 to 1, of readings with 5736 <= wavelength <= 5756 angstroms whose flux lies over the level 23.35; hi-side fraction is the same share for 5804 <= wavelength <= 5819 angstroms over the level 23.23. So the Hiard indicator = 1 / 1.6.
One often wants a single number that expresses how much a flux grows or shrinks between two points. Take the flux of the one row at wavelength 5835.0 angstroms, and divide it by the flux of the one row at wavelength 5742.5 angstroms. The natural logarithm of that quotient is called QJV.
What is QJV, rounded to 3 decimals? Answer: -0.020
